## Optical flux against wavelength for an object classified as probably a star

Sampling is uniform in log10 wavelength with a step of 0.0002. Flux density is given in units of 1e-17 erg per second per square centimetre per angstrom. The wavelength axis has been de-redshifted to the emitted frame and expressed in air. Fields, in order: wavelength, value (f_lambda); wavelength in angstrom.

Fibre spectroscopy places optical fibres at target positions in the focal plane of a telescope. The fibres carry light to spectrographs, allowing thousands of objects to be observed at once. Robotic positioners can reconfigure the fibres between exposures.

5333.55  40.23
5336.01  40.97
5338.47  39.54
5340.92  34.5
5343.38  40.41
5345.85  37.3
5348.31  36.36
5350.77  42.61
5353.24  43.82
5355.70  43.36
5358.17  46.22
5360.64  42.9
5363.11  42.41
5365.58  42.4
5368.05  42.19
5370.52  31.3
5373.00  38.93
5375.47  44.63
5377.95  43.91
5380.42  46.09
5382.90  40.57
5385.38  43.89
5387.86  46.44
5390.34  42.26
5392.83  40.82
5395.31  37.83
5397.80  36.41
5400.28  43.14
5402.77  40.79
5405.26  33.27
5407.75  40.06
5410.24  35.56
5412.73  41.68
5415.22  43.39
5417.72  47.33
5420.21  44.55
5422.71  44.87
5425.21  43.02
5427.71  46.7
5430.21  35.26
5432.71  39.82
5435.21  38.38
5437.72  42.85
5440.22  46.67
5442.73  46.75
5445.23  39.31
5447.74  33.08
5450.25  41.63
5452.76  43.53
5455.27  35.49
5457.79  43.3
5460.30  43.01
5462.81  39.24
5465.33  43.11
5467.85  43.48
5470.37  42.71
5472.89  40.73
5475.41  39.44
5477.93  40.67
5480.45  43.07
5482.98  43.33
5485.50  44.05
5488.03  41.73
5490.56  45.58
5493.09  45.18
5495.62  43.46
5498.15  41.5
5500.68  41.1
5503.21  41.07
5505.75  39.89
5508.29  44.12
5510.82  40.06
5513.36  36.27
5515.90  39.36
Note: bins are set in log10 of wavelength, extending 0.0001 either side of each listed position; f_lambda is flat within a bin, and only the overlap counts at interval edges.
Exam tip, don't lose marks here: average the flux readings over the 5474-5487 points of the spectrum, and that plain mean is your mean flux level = 42.1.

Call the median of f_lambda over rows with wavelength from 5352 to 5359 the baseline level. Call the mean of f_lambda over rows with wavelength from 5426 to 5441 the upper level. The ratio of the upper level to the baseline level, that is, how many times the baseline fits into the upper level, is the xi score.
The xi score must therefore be 0.95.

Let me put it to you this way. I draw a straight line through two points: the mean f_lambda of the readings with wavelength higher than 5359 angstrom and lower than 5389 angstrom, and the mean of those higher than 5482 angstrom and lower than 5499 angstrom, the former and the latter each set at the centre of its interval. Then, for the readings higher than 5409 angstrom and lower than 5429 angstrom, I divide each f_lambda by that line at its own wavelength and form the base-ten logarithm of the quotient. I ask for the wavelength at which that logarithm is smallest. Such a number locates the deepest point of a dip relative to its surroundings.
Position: 5410.24 angstrom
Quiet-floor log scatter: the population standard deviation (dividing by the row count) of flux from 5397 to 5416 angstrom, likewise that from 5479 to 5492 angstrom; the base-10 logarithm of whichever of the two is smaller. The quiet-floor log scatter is 0.10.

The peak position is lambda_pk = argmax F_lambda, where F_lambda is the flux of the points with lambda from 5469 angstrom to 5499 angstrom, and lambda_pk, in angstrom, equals 5490.56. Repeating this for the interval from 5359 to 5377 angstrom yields 5375.47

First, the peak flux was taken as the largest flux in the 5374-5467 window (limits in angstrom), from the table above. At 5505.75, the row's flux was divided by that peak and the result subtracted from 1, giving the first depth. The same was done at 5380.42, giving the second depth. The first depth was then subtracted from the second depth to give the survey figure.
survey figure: -0.13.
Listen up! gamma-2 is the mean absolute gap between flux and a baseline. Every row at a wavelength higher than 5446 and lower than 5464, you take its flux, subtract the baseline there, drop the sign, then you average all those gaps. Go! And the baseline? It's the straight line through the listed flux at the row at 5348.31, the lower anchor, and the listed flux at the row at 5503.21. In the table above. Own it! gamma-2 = 3.4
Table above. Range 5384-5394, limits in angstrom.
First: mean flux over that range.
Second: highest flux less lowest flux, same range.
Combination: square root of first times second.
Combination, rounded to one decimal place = 15.6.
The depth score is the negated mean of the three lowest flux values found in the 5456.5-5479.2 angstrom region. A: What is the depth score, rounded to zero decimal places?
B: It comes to -40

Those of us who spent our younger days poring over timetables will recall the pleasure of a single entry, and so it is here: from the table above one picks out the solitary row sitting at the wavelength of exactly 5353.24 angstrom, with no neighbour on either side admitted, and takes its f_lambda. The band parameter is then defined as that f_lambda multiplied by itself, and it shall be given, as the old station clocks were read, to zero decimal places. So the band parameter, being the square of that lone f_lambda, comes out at 1920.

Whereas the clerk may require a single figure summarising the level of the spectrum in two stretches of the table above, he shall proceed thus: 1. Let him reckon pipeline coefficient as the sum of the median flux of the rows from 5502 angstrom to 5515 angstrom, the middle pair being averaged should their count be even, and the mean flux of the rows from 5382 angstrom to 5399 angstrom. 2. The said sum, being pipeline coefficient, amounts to 81.2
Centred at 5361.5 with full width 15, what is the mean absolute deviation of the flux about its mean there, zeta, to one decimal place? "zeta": 1.0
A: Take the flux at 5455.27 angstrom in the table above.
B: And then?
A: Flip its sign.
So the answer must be -35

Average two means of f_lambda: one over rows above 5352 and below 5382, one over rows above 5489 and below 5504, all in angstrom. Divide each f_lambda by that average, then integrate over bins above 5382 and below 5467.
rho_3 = 82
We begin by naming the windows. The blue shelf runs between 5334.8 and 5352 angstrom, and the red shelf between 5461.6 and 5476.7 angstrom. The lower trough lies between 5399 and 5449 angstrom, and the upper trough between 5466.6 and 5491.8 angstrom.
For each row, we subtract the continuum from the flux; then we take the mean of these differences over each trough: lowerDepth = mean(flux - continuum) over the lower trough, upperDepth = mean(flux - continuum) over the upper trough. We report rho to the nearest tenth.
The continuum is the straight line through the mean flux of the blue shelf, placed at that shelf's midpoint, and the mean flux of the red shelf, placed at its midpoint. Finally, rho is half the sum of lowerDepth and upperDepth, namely 0.8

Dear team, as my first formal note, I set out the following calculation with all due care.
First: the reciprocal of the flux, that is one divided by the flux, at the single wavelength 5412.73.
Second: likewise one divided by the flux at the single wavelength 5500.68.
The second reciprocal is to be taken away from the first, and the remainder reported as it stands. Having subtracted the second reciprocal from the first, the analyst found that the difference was -0.0003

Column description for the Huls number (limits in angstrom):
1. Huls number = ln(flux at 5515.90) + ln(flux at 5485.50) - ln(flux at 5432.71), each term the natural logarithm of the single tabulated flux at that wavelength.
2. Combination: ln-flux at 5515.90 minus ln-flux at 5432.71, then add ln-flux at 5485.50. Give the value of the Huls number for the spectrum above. 3.77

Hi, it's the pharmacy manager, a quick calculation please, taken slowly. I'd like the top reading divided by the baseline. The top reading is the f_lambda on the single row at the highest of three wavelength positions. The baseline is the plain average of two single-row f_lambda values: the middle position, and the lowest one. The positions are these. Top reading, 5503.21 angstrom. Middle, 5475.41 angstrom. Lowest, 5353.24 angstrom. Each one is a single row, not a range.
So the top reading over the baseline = 0.987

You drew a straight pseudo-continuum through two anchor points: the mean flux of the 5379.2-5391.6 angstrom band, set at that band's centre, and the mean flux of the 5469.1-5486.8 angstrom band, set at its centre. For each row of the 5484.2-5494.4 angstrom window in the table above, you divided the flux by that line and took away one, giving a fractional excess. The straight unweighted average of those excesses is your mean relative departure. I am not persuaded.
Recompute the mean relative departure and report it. 0.06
